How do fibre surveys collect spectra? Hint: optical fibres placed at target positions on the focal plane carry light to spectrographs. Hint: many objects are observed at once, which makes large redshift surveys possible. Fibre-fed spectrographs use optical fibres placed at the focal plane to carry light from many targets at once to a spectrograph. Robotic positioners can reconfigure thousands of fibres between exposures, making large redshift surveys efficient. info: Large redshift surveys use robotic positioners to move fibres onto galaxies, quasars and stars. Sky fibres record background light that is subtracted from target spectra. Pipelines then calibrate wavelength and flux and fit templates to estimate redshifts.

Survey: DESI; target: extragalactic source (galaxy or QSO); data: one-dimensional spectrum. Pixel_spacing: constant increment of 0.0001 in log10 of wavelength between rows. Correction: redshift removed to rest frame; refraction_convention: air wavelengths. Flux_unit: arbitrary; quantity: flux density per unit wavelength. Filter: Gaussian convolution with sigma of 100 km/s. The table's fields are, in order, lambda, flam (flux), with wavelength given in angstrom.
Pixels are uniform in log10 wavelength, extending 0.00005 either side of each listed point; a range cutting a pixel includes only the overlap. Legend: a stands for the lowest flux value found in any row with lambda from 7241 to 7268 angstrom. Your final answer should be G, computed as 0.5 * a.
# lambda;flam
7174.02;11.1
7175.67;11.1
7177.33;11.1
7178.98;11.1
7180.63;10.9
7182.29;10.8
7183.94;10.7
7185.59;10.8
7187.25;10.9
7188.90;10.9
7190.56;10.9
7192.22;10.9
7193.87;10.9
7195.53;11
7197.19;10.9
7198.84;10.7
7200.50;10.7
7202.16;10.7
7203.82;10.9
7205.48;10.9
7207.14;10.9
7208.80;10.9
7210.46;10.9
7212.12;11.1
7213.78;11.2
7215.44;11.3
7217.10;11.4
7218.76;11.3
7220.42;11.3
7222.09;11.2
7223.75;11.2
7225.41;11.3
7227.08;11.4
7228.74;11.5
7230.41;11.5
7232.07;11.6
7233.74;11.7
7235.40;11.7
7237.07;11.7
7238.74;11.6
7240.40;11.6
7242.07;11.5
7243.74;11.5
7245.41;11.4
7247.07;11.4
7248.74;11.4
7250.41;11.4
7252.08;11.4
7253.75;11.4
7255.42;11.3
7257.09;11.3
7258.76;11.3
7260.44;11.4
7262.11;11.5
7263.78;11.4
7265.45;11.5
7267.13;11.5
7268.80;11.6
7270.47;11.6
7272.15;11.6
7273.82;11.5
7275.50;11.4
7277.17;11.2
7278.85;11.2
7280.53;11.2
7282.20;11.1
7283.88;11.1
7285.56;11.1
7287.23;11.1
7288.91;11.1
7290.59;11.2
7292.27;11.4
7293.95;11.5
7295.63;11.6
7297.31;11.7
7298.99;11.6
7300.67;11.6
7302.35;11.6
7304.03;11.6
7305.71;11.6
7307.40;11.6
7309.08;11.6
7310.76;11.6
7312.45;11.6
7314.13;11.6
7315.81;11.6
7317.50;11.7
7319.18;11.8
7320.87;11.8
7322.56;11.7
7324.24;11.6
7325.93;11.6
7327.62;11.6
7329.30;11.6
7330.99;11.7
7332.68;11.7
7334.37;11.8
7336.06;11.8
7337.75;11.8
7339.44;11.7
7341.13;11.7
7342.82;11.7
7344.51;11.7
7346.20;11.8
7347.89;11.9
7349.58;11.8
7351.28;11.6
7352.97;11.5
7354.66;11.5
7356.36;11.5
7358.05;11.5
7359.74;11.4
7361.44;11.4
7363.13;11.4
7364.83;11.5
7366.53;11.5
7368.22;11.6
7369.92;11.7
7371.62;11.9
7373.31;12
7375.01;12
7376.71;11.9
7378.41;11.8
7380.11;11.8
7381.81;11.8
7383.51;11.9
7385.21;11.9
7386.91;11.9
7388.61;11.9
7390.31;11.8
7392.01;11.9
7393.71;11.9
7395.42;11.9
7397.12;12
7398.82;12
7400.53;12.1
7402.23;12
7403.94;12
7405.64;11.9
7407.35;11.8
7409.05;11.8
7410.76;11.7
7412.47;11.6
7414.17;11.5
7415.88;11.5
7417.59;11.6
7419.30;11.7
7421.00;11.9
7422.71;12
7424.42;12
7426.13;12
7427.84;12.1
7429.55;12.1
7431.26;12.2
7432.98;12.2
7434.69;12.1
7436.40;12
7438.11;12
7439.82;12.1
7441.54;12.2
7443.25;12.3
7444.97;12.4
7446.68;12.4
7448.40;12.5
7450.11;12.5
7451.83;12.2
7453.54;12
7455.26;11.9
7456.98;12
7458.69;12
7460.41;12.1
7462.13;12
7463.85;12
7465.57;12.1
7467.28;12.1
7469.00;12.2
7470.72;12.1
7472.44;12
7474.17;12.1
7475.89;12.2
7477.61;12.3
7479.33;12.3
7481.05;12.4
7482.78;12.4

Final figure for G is 5.65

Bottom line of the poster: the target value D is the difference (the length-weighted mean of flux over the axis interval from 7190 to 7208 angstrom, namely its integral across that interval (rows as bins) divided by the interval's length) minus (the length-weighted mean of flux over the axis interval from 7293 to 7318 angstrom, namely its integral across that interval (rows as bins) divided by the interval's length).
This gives -0.8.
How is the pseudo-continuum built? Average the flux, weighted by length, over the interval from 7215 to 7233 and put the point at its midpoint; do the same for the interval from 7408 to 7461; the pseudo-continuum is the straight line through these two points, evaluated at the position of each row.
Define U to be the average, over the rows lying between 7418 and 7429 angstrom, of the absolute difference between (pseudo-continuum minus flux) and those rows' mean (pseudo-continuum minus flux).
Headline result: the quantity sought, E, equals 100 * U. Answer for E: 9.3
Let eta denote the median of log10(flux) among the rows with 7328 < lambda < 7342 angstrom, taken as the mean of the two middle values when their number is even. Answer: 1.07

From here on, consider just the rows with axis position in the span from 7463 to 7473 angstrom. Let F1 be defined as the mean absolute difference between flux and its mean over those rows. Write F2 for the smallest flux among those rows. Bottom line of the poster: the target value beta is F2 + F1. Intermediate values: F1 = 0.056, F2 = 12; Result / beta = 12.1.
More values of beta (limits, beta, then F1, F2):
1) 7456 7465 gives 12.0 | 0.032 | 12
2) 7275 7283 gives 11.2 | 0.072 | 11.1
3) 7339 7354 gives 11.6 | 0.081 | 11.5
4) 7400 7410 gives 11.9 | 0.100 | 11.8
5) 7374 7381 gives 11.9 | 0.075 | 11.8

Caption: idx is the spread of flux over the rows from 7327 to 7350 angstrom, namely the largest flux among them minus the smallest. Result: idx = 0.30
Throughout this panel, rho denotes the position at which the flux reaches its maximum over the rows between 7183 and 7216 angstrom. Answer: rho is 7215.44 angstrom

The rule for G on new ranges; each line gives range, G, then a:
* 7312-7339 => 5.80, 11.6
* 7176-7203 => 5.35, 10.7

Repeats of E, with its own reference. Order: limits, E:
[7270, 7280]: 15.8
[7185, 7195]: 2.3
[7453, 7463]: 3.6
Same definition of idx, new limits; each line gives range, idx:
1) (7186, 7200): 0.30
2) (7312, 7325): 0.20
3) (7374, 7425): 0.60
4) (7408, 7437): 0.70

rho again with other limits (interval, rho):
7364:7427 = 7400.53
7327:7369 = 7347.89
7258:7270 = 7268.80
